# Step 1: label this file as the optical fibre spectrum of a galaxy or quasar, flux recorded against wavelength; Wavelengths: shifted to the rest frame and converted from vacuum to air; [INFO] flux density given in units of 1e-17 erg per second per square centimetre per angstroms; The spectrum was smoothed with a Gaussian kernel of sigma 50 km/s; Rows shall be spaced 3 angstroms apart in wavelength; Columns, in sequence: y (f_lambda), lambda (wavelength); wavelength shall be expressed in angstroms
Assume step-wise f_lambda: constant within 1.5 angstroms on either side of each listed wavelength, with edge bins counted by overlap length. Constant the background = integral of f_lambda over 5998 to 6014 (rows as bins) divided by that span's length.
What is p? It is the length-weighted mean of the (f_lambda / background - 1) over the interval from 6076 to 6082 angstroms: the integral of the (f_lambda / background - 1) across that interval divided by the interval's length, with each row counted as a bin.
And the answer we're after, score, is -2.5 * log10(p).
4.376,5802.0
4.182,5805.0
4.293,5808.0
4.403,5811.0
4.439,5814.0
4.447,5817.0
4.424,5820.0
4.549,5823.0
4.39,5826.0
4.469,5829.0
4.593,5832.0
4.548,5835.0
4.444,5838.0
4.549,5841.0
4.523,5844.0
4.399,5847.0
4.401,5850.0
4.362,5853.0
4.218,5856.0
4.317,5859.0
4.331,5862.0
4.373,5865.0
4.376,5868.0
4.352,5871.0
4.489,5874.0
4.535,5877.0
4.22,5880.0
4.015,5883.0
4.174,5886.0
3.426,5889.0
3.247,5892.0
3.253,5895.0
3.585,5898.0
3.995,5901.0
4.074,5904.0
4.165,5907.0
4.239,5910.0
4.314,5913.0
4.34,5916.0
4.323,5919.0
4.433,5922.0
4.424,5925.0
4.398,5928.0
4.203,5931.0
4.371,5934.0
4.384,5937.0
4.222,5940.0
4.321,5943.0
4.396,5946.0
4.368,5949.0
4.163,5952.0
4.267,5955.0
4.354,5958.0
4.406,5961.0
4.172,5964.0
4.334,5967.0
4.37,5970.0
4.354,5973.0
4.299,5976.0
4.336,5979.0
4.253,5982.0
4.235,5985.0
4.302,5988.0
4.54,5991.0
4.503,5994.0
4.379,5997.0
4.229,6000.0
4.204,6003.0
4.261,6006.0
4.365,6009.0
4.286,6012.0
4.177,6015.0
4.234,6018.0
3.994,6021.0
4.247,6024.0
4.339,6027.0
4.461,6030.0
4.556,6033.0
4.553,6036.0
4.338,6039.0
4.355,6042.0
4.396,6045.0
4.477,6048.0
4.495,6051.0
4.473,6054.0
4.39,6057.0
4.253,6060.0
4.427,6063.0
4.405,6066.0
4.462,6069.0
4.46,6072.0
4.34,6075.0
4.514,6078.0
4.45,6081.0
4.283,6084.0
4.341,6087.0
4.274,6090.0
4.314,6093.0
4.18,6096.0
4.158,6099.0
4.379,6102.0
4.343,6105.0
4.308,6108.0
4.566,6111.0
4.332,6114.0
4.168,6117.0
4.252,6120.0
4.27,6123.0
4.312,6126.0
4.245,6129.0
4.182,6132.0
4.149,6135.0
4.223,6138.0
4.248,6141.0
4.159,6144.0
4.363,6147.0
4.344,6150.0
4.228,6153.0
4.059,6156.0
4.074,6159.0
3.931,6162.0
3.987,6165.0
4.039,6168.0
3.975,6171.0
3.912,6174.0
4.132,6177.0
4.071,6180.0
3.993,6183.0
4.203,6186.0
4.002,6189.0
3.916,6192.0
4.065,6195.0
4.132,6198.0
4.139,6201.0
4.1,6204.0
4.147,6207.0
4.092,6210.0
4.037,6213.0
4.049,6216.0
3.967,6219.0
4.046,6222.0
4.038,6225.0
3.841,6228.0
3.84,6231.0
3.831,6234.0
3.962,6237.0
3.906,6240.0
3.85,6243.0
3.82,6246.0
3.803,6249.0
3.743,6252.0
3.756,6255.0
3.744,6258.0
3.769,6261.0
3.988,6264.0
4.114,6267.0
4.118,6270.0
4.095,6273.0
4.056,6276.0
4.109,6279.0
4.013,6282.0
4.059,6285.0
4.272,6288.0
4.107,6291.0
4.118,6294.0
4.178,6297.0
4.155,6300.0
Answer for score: 3.3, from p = 0.0476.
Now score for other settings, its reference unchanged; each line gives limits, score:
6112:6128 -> 7.1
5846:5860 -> 4.5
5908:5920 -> 5.5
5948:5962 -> 5.2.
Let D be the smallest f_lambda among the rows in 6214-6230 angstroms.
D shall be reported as 3.841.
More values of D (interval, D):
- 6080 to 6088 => 4.283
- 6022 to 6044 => 4.247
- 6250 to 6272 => 3.743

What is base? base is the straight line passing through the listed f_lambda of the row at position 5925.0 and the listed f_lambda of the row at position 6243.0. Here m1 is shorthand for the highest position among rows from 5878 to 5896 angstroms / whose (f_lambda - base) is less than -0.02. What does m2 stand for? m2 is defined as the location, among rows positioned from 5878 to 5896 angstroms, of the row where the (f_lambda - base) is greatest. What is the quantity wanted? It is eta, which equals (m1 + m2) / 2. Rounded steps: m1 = 5895.0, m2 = 5880.0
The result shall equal 5887.5 angstroms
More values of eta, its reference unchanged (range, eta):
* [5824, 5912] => 5893.5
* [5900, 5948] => 5944.5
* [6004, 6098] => 6049.5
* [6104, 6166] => 6136.5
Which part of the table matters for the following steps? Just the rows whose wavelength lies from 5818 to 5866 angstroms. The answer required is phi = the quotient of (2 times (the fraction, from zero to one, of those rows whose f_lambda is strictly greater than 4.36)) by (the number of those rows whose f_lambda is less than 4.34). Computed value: 0.54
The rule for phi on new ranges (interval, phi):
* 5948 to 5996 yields 0.07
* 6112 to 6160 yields 0.01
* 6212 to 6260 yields 0.00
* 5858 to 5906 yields 0.05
